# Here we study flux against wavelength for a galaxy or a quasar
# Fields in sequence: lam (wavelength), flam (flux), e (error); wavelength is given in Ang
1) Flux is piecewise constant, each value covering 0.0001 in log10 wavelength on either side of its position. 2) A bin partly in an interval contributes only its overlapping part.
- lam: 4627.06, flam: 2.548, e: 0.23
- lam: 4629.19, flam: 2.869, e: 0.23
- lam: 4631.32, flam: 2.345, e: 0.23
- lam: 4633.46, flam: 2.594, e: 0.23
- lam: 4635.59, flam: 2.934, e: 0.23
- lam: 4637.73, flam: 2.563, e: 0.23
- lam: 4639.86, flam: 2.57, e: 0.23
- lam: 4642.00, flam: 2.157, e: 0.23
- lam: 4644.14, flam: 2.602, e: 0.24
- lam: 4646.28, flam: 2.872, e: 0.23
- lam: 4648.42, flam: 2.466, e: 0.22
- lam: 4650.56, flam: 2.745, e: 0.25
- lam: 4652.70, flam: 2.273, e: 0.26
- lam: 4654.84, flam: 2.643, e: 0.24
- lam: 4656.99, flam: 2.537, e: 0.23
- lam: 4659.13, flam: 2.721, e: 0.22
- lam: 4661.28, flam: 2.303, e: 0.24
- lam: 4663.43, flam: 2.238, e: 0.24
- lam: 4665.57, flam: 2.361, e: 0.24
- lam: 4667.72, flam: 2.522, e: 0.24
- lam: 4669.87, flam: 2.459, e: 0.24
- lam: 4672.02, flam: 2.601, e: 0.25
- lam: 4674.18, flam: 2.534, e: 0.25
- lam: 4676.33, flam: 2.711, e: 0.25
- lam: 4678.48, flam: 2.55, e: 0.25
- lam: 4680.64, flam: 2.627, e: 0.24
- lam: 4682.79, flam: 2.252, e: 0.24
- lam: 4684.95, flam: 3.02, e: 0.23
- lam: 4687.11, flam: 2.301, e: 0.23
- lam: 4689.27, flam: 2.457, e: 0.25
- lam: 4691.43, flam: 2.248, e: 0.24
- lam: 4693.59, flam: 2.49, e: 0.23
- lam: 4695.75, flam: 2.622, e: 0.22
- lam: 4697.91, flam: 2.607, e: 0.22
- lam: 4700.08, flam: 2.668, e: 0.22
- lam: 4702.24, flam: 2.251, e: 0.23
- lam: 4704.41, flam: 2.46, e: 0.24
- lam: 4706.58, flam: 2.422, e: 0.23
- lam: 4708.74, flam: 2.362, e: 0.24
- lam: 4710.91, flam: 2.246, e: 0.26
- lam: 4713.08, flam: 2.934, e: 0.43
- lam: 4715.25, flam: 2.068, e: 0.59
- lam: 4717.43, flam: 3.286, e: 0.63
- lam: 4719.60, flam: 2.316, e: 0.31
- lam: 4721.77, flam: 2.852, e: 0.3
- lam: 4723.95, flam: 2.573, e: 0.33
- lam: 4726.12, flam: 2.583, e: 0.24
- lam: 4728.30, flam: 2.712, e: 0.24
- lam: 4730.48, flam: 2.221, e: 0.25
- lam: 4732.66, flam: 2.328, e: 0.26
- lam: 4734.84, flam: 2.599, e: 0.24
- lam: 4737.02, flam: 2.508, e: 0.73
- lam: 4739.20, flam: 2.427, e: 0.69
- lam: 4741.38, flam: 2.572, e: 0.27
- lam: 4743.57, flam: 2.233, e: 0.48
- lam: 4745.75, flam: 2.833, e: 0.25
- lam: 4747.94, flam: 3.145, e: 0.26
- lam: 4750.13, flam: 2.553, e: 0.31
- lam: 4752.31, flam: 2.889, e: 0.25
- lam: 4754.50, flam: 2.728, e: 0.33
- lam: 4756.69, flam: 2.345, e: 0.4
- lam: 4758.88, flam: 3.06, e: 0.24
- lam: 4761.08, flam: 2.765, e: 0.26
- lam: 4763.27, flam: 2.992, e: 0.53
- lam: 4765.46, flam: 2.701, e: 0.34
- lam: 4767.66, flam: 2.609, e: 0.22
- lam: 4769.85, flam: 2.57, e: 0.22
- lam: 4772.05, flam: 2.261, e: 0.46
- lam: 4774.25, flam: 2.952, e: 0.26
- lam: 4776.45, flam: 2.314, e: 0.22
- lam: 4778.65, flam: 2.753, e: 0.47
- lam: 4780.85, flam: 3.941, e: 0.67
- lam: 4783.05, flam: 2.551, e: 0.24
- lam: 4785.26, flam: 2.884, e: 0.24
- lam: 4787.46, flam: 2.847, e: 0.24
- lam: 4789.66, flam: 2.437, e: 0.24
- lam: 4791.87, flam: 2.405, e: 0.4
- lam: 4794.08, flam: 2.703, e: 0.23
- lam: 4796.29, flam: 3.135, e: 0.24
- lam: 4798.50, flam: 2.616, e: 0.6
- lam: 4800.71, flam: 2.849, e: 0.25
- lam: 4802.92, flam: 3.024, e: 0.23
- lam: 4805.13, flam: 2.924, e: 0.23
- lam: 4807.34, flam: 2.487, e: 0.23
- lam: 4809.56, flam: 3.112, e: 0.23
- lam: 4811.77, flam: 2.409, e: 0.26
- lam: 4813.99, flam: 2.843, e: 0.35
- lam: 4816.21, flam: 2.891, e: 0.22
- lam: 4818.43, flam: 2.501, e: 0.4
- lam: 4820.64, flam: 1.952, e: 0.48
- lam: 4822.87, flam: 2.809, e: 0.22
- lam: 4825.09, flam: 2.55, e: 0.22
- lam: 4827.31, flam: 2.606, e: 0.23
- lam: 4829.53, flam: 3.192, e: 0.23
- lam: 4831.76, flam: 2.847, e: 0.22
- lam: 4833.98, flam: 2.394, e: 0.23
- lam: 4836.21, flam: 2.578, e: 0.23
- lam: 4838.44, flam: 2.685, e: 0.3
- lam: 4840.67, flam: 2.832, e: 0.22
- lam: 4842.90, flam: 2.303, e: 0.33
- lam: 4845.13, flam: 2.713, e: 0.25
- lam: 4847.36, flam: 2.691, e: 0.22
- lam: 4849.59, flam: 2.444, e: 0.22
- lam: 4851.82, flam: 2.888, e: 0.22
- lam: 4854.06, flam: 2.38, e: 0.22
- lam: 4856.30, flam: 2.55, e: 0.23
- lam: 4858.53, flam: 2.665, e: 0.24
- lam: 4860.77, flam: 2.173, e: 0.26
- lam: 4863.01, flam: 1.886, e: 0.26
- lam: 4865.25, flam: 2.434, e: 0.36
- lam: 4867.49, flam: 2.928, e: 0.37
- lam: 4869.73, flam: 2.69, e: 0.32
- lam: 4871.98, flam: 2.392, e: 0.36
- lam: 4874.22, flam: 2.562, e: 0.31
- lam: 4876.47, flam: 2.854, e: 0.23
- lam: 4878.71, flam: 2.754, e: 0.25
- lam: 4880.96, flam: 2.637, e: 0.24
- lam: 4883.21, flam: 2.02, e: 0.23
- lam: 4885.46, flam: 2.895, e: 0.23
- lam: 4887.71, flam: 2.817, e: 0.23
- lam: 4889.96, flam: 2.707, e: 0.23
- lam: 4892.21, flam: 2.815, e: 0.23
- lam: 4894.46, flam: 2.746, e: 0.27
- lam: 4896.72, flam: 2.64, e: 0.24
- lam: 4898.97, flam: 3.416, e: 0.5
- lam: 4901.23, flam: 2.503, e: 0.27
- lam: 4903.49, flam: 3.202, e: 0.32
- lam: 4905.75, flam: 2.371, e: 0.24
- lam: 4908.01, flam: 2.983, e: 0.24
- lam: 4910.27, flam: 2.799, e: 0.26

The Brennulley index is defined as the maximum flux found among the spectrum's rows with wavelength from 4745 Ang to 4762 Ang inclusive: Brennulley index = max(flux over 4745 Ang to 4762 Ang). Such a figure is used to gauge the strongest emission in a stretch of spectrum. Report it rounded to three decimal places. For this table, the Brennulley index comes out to 3.145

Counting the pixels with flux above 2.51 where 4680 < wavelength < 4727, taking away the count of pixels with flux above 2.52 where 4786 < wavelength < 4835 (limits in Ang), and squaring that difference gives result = 25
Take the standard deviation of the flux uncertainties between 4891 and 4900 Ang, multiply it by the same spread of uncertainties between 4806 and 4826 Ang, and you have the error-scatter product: 0.01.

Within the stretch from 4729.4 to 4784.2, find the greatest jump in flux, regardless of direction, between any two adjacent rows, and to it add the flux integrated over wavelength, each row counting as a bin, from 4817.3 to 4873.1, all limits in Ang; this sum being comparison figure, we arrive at 144.4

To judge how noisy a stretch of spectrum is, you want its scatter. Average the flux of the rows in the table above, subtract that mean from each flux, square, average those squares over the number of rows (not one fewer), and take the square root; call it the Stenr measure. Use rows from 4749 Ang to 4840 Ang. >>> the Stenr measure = 0.33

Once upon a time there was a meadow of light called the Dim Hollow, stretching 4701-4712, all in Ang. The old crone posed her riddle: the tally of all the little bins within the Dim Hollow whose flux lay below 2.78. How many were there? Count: 5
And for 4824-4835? 3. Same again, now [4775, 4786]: 3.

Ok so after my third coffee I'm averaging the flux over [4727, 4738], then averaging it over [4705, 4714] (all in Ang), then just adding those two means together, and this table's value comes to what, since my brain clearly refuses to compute 4.96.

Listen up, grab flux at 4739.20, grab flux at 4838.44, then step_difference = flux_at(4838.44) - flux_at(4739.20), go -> 0.3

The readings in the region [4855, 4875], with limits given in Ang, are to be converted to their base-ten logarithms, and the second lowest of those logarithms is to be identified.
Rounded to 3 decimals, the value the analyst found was 0.337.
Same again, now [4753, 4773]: 0.370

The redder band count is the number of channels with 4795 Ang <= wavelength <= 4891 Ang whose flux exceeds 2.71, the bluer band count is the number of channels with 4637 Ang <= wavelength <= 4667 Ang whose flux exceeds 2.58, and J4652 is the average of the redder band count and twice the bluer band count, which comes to 14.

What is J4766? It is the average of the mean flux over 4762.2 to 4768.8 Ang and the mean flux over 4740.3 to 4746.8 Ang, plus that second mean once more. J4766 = 5.20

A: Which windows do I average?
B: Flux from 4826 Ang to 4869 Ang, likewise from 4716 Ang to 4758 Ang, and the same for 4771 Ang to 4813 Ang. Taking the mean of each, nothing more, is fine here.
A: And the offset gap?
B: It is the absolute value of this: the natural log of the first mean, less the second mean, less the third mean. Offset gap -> 4.43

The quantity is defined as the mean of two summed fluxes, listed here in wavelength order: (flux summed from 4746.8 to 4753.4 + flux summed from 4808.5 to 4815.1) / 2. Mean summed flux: 8.5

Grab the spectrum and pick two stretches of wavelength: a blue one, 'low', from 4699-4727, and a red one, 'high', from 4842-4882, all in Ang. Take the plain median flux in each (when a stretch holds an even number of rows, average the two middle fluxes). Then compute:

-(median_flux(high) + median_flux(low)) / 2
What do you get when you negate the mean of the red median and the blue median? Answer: -2.53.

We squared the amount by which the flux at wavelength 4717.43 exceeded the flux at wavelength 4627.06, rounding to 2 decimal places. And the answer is 0.54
